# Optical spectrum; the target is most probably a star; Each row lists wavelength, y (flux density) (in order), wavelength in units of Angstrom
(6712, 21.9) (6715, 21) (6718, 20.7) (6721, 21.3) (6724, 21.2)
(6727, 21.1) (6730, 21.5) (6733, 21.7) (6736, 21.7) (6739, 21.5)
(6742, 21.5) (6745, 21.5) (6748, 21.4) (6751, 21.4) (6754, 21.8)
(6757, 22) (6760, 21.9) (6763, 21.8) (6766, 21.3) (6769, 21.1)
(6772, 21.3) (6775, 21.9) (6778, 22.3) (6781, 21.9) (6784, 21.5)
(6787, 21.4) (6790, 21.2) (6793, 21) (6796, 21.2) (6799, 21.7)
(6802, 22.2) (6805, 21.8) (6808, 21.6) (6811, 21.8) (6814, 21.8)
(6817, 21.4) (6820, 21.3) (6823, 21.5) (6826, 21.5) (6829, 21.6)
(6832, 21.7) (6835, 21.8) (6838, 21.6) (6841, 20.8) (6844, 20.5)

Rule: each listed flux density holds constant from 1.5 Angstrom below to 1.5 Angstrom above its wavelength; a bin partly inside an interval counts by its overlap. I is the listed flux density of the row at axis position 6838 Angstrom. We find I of 21.6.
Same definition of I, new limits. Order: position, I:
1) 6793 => 21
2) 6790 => 21.2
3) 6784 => 21.5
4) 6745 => 21.5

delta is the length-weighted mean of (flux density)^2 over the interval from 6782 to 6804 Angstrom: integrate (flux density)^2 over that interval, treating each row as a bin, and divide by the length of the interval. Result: 461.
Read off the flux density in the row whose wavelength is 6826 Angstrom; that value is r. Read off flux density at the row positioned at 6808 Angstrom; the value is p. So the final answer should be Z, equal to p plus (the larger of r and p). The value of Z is 43.2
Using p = 21.6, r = 21.5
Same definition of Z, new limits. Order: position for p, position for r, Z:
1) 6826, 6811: 43.3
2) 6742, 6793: 43.0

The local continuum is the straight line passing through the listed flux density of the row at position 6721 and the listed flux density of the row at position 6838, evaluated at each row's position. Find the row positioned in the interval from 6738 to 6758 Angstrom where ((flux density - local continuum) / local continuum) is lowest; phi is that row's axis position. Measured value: 6751 Angstrom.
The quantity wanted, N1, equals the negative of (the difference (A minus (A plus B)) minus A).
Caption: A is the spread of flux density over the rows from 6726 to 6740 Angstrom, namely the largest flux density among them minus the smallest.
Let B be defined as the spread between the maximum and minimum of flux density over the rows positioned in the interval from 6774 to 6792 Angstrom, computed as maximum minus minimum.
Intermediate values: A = 0.60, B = 1.1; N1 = 1.7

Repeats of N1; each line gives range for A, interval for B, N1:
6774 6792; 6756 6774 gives 2.0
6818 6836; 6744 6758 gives 1.1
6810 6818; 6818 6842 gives 1.4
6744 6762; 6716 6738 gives 1.6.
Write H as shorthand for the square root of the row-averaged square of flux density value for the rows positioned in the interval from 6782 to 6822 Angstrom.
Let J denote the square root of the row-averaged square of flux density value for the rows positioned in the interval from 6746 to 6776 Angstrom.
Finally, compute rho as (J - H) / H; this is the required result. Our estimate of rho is 0.003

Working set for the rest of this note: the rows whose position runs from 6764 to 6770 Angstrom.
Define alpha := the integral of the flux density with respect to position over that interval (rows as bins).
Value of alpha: 128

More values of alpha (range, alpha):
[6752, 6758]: 131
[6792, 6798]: 127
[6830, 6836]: 130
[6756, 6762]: 132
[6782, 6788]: 129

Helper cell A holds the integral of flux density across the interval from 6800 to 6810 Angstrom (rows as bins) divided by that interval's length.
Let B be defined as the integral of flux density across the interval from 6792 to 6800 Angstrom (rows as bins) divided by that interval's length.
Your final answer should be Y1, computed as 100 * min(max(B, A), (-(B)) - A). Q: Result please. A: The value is -4315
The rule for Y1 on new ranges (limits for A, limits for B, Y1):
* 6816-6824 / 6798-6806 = -4331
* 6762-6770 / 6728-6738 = -4299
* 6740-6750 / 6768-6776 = -4289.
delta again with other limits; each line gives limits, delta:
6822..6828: 463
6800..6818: 474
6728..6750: 464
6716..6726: 444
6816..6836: 464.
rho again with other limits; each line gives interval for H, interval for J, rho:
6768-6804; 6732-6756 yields 0.000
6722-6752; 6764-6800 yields 0.002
